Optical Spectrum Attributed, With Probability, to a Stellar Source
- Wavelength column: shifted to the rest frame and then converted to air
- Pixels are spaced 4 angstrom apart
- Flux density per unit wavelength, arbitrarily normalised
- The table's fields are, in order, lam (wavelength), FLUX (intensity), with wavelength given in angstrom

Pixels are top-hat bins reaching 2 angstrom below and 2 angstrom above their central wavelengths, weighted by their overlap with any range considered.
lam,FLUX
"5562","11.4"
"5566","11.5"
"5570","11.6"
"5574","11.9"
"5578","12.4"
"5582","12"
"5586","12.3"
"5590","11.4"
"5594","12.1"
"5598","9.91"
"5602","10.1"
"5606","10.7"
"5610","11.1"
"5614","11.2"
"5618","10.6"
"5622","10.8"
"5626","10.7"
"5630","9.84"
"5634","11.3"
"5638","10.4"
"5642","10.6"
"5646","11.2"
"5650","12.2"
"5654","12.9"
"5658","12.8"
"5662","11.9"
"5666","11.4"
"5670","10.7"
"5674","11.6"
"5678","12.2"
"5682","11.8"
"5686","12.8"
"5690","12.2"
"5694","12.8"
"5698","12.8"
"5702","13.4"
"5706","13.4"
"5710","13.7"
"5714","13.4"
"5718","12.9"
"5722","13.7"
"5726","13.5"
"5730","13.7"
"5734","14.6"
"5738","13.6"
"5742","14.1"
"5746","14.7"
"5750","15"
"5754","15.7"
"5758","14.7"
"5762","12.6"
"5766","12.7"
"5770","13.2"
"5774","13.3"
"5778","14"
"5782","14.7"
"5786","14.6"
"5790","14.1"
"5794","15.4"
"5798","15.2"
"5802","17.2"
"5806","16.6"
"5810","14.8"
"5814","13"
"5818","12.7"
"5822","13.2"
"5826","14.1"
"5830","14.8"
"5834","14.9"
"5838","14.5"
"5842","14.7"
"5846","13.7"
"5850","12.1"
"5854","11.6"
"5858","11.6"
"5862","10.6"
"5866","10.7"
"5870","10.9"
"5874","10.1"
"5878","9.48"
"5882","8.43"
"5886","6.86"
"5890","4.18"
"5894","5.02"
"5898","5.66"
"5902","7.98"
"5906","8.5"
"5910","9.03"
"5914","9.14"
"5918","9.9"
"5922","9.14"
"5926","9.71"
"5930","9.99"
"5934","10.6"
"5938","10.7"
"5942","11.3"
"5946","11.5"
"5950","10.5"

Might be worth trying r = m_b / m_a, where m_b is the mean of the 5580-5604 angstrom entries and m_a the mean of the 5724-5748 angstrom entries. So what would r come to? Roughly 0.81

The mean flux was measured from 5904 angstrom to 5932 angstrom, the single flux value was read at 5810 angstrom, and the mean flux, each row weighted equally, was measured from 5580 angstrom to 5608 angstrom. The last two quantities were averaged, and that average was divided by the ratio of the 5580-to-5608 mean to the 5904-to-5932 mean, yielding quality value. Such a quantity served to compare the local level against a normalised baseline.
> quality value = 11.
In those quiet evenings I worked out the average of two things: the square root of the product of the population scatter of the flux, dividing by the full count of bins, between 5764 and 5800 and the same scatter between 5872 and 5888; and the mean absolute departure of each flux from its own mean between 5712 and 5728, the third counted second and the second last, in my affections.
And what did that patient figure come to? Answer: 0.64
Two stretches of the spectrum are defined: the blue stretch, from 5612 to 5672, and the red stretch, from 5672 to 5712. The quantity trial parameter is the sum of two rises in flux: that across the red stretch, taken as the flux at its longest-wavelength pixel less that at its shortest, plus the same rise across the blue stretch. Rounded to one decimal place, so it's 1.6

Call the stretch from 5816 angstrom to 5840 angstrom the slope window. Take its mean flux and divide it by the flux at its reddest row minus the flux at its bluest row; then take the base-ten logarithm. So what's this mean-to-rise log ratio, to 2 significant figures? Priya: 0.89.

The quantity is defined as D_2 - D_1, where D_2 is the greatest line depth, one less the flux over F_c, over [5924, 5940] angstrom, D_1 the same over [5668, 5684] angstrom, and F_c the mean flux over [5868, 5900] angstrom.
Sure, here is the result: 0.13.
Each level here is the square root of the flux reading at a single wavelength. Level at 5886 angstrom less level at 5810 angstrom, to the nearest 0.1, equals -1.2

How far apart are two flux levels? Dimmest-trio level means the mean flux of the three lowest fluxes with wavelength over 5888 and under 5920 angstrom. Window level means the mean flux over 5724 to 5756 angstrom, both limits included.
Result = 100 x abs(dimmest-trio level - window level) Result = 941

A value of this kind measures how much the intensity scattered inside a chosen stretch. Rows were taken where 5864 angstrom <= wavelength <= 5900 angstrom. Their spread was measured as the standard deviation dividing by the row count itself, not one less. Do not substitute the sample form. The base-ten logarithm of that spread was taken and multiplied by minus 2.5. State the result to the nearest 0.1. -1.0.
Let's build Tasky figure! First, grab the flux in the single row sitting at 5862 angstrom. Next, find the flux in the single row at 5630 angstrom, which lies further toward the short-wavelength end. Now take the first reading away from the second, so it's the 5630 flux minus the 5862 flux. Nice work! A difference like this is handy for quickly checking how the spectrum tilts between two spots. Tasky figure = -0.8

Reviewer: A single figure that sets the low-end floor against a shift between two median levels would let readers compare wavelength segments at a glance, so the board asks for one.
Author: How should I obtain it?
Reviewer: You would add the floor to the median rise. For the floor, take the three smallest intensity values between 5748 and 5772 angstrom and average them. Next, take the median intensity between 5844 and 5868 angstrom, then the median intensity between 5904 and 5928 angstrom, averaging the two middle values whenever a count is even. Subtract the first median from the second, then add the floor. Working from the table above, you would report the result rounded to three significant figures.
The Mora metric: 10.4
